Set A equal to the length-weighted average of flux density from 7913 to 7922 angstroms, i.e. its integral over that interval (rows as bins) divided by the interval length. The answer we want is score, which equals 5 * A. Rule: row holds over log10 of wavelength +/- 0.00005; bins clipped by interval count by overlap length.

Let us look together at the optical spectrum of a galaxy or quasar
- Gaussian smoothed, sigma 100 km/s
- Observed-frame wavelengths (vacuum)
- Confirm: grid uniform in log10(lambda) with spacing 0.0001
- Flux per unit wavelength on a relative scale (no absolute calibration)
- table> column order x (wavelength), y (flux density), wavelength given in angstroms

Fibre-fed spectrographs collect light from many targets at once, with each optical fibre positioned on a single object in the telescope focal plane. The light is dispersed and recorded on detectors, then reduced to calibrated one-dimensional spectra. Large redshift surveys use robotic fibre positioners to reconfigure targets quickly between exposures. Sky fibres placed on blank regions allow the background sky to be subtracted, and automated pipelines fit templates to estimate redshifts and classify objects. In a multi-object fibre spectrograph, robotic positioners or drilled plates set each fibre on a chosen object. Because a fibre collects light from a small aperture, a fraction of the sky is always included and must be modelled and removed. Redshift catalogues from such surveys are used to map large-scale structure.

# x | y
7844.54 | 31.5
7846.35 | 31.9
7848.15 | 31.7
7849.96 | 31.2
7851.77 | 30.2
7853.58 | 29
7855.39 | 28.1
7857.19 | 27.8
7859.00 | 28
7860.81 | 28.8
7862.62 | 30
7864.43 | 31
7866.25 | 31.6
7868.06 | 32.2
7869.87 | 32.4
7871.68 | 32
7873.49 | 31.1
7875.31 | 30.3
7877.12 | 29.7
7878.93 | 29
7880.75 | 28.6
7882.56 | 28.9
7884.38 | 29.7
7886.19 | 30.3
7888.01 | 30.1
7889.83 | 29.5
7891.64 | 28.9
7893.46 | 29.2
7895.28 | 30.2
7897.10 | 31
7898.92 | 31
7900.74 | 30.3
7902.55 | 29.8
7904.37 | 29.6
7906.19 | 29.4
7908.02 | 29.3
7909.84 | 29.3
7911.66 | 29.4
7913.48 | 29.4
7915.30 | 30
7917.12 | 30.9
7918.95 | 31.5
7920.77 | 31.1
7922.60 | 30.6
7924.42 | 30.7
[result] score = 153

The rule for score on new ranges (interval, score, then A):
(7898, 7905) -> 151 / 30.2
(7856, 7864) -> 144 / 28.8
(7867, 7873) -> 161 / 32.2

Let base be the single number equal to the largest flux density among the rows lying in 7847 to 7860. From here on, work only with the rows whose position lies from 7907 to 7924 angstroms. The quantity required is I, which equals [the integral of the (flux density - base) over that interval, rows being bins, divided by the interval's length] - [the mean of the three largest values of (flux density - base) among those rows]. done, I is -1.0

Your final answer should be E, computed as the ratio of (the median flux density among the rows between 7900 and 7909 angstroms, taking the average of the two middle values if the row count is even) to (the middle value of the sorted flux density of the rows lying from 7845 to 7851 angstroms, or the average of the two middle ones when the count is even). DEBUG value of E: 0.93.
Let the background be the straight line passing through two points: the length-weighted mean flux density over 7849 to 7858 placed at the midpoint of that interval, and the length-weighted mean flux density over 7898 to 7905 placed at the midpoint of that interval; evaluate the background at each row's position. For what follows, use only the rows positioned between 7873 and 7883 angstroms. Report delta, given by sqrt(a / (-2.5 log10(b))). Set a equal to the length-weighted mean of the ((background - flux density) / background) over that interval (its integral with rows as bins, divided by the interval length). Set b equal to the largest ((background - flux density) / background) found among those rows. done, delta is 0.044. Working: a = 0.007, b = 0.041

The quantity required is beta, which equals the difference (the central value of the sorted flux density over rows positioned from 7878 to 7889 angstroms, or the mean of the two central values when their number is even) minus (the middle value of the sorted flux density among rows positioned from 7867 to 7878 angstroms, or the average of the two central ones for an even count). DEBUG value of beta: -2.2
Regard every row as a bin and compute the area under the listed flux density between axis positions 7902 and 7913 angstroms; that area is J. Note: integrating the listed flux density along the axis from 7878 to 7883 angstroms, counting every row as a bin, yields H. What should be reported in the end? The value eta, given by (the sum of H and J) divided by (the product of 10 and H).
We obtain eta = 0.32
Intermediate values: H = 144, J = 324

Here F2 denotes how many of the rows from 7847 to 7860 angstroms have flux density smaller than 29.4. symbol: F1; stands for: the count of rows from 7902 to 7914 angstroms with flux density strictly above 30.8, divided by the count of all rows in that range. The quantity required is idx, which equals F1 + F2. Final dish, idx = 4.0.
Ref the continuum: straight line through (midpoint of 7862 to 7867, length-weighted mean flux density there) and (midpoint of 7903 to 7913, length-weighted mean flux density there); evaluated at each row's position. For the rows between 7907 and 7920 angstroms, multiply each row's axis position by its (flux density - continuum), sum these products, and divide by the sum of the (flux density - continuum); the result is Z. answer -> 7917.7 angstroms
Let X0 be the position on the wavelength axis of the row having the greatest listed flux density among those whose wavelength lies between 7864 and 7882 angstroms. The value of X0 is 7869.87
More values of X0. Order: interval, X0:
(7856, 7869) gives 7868.06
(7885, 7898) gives 7897.10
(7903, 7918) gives 7917.12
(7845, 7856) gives 7846.35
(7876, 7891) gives 7886.19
